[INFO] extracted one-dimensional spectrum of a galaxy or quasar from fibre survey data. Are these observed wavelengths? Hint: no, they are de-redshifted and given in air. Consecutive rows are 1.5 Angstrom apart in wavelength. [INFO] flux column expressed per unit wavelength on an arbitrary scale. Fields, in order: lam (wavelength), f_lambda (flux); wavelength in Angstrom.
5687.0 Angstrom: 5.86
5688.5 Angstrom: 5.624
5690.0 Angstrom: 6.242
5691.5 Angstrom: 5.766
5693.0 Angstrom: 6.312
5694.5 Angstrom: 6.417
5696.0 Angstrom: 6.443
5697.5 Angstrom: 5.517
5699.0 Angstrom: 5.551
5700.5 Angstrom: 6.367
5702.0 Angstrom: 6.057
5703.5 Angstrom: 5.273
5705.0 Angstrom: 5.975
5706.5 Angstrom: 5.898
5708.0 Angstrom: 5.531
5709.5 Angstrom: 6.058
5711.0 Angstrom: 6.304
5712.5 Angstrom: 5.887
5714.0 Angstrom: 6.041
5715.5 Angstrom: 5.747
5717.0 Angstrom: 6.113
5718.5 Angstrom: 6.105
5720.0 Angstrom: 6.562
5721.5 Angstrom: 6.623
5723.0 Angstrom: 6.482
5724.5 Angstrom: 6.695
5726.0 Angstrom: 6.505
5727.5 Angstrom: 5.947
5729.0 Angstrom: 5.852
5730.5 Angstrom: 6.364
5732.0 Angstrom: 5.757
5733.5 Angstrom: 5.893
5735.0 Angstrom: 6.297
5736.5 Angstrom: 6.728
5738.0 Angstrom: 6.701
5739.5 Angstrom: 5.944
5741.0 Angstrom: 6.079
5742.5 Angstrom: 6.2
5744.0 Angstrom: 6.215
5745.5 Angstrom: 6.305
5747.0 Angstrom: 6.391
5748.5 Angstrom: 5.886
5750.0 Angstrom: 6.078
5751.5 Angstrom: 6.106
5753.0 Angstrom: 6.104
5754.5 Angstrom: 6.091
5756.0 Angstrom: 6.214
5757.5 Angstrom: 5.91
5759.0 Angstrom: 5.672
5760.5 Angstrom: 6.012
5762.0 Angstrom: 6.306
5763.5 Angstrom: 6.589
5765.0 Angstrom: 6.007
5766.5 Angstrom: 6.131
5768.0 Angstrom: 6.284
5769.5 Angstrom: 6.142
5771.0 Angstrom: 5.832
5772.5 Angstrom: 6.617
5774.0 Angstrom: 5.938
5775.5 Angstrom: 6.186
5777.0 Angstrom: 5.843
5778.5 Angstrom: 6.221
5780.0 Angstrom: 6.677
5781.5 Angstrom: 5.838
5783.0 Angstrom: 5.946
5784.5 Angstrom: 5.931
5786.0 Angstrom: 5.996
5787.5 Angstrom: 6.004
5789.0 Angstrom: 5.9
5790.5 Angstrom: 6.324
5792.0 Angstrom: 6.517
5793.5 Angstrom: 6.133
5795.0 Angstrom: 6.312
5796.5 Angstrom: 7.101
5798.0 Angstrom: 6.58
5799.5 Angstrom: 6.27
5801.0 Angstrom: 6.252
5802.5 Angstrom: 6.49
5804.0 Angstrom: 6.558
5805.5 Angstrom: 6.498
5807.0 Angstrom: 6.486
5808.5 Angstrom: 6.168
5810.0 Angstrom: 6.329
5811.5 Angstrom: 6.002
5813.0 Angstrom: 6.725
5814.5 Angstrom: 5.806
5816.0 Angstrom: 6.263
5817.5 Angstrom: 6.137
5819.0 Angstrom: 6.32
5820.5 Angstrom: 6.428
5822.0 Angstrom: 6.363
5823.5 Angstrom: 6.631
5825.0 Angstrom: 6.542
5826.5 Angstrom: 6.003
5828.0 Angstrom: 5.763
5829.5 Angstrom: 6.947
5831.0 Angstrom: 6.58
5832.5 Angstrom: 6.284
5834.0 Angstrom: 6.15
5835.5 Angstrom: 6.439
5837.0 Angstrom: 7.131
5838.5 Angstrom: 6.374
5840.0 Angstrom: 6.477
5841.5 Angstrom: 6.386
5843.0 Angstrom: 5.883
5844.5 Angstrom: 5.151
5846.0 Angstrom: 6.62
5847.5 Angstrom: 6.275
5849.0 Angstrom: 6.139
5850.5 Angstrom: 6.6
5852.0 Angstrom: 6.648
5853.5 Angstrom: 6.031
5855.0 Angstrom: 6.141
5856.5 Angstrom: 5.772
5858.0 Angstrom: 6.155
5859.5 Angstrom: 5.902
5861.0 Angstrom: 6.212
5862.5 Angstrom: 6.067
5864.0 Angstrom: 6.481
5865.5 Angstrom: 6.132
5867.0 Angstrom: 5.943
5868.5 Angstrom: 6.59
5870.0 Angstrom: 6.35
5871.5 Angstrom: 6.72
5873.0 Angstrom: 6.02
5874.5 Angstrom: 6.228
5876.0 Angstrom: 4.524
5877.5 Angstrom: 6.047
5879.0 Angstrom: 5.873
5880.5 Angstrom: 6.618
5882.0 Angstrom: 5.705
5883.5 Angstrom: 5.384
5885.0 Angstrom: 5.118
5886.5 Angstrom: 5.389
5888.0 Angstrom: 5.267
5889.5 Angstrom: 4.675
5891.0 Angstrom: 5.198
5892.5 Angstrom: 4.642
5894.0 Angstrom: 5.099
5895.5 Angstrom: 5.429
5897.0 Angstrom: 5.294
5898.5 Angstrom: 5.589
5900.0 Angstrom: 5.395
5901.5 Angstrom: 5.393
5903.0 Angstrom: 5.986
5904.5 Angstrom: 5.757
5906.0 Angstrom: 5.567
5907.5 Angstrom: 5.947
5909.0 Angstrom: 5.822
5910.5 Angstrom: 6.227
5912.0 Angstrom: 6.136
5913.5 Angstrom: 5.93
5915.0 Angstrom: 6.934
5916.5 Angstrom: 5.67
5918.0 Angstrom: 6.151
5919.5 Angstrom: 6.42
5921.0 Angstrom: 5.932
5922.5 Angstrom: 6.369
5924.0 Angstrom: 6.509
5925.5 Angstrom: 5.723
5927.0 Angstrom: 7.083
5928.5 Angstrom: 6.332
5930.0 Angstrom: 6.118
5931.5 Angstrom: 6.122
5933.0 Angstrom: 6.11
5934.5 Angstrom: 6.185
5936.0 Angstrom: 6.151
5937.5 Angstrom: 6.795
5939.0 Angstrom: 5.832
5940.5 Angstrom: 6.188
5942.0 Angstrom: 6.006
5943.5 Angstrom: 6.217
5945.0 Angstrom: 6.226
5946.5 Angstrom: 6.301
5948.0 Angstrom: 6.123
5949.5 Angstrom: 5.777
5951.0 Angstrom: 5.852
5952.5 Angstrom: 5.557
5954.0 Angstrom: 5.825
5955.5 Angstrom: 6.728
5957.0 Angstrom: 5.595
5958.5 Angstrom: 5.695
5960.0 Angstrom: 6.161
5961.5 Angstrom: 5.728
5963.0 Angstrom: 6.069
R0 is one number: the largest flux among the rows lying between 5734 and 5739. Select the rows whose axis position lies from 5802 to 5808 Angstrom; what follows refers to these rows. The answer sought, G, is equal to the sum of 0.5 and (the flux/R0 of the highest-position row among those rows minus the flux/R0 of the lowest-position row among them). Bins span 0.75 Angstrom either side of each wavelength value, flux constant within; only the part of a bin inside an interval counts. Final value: 0.50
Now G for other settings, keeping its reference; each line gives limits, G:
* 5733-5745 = 0.55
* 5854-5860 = 0.46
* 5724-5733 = 0.36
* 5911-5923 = 0.53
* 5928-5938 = 0.57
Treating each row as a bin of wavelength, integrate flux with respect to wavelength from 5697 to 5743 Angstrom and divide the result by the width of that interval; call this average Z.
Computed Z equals 6.10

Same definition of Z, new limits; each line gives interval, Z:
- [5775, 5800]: 6.22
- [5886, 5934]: 5.82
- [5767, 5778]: 6.12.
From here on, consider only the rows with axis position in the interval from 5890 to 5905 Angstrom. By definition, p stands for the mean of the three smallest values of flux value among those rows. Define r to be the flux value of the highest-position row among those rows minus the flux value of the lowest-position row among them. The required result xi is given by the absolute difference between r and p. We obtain 4.4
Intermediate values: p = 4.98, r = 0.56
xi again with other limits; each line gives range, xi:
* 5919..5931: 6.2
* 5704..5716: 5.9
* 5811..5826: 5.4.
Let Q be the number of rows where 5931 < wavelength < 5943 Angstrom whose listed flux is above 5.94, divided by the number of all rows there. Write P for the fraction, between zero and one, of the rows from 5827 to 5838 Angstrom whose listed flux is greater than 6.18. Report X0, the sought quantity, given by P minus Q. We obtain -0.2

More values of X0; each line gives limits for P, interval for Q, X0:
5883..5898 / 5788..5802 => -0.9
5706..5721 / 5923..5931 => -0.6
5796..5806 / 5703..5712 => 0.5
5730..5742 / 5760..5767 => -0.5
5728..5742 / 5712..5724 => -0.3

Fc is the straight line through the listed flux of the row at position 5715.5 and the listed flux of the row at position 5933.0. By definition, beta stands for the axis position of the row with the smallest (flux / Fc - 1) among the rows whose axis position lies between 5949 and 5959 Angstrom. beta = 5952.5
